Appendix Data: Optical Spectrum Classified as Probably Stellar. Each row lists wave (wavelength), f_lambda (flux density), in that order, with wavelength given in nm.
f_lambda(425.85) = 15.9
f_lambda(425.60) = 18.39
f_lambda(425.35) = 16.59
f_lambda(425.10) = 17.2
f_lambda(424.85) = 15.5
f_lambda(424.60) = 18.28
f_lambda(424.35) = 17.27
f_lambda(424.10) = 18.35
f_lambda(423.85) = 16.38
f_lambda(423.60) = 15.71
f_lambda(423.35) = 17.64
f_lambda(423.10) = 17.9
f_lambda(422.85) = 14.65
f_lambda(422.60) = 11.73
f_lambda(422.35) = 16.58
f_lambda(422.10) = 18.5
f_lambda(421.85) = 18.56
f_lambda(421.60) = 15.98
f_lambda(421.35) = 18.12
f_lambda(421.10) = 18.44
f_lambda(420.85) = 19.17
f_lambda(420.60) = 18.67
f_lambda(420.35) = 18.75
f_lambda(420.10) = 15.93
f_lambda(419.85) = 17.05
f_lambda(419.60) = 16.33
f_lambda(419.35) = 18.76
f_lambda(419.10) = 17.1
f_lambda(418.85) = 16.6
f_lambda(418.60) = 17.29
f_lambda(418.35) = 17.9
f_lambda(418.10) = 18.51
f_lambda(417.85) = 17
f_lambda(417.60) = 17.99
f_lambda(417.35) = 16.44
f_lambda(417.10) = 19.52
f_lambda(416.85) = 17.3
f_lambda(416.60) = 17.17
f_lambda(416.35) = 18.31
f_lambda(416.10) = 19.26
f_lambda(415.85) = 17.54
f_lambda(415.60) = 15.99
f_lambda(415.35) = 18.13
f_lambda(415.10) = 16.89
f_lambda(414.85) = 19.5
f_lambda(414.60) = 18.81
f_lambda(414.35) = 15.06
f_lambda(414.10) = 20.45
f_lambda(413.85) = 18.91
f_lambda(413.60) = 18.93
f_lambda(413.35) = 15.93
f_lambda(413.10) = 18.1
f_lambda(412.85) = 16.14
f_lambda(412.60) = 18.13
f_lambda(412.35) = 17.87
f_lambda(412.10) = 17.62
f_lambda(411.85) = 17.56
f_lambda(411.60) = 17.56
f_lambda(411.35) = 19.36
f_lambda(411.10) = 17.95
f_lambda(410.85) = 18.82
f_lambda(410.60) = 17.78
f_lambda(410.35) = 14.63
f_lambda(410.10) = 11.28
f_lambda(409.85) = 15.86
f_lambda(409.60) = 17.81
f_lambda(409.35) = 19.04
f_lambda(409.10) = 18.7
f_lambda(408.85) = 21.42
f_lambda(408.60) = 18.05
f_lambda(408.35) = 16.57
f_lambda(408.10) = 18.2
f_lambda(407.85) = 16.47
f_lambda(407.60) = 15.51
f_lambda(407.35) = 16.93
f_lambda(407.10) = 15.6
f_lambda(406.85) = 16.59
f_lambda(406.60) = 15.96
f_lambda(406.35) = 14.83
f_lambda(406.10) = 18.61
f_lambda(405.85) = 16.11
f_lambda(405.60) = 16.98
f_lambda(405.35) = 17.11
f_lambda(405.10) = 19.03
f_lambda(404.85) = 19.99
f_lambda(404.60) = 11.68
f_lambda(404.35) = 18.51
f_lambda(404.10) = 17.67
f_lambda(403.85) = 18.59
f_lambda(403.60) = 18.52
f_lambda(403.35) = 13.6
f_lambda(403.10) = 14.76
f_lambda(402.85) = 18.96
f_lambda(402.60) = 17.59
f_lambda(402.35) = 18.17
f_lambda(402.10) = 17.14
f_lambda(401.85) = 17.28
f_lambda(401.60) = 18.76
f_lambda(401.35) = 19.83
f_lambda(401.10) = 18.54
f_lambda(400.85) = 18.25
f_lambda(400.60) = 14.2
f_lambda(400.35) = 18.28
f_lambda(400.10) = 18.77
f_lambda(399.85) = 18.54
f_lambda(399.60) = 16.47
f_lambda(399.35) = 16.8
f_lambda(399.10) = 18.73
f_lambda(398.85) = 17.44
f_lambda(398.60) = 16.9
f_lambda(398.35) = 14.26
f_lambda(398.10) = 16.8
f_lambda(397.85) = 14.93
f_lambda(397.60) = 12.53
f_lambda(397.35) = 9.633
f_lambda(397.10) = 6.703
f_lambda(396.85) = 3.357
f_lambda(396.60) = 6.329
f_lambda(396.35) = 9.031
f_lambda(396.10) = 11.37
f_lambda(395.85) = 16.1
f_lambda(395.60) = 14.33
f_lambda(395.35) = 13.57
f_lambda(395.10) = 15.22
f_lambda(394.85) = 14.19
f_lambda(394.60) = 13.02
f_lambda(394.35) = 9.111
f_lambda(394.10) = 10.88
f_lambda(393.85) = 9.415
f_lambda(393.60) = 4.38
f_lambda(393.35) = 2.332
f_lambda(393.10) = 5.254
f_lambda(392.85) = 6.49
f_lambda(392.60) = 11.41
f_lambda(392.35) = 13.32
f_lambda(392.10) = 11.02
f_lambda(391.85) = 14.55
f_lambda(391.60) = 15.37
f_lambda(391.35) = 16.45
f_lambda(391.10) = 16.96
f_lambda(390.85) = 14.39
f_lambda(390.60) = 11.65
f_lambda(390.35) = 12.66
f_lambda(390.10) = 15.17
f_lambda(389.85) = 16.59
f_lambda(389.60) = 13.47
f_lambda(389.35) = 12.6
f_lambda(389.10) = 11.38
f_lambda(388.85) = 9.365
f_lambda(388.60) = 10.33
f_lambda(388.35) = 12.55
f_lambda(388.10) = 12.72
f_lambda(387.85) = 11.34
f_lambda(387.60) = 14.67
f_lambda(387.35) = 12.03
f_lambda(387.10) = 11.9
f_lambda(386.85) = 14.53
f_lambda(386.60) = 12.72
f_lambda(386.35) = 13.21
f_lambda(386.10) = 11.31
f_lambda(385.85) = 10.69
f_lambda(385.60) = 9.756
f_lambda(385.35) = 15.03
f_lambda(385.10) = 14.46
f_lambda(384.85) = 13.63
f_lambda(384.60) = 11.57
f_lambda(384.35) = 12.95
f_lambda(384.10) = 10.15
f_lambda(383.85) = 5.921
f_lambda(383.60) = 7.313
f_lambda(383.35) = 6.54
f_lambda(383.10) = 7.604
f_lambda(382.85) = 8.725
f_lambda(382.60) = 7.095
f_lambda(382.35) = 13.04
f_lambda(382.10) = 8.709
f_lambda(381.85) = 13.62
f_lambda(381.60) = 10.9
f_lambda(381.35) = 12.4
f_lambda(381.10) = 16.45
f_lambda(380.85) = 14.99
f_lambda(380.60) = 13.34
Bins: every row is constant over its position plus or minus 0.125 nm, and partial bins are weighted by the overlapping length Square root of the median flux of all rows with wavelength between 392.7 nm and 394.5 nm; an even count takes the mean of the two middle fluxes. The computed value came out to 2.5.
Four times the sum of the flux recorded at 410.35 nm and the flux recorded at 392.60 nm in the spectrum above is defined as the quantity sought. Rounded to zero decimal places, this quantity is 104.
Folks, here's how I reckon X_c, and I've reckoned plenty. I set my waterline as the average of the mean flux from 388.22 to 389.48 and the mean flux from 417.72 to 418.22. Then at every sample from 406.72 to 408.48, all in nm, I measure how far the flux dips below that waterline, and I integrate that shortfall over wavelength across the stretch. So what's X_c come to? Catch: -3.6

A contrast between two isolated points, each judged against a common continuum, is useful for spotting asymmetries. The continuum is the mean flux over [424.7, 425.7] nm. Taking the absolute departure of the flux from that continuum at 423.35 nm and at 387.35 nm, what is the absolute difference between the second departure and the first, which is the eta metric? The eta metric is 4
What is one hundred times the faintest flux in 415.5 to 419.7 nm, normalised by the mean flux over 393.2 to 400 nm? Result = 130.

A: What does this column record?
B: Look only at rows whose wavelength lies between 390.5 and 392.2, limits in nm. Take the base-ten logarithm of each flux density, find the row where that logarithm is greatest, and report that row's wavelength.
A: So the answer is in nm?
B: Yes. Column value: 391.10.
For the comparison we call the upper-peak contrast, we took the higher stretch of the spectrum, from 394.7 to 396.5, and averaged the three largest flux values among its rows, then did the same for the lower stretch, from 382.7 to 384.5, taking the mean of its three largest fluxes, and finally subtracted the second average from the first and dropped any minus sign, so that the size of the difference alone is 4.6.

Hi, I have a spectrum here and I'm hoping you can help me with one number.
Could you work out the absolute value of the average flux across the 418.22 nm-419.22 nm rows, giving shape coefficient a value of 17.2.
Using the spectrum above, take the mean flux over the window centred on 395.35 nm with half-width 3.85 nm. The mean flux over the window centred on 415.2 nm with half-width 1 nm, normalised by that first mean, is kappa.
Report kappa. 1.53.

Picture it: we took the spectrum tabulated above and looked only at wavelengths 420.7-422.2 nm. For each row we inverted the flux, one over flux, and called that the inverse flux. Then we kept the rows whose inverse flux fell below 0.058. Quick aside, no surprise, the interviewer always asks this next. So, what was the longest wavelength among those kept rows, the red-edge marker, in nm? 422.10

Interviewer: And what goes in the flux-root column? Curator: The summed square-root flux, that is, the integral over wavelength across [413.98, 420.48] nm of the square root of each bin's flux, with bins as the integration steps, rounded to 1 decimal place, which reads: 27.3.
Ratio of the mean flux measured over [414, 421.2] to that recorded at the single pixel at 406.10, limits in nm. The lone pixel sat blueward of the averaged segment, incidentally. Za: 0.96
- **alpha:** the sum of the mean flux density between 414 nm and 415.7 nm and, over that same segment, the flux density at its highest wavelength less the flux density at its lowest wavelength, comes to 13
